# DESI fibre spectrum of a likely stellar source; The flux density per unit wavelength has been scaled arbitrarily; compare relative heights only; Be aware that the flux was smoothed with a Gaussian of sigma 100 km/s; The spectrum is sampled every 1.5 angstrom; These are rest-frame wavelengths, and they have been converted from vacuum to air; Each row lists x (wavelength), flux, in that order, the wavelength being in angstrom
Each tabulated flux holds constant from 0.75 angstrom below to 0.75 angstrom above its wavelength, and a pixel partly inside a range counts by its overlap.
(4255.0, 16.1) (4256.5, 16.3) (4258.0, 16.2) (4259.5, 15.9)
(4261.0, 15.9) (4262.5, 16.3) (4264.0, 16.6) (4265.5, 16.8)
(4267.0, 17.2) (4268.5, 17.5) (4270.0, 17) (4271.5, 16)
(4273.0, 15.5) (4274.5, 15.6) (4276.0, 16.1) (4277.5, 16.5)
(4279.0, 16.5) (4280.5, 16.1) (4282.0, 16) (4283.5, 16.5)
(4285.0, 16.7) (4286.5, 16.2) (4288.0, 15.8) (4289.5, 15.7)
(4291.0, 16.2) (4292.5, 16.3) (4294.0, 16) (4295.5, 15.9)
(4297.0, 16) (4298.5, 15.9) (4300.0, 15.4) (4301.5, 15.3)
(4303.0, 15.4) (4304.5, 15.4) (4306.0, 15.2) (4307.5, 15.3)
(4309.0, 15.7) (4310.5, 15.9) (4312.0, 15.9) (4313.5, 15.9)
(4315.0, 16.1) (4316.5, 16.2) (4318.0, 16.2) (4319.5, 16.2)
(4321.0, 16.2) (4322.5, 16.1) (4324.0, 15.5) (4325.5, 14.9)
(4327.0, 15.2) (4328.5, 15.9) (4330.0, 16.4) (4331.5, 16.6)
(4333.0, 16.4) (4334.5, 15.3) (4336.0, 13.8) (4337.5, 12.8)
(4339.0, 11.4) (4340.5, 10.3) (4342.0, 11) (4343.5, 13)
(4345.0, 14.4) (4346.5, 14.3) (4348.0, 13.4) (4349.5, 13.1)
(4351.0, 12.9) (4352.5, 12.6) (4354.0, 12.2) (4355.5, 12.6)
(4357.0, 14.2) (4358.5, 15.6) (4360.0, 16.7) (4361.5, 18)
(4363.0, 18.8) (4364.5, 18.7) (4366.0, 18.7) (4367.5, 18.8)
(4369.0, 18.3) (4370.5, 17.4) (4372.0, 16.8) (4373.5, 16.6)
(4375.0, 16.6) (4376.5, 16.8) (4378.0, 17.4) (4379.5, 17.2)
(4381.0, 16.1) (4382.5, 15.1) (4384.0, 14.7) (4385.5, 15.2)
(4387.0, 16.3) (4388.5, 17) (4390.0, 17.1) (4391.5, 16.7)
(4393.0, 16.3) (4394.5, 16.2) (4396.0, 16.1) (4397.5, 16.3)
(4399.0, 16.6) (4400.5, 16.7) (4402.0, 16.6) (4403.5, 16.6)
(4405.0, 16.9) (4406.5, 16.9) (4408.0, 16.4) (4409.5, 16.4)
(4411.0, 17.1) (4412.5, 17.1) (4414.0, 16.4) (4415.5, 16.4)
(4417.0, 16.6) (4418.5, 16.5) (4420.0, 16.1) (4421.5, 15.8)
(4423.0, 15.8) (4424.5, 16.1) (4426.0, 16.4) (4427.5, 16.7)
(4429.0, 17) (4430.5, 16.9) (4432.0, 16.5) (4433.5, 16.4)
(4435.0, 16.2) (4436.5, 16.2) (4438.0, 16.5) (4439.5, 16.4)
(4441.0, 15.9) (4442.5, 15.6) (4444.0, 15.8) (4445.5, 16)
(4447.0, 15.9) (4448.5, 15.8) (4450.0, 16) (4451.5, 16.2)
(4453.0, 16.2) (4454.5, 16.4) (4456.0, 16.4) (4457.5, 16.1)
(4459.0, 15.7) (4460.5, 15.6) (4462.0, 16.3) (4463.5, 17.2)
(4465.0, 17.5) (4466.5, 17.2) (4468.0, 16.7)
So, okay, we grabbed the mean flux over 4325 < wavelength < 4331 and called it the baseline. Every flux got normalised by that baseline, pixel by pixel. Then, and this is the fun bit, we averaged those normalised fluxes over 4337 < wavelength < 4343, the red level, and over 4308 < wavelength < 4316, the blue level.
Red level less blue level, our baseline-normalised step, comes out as -0.29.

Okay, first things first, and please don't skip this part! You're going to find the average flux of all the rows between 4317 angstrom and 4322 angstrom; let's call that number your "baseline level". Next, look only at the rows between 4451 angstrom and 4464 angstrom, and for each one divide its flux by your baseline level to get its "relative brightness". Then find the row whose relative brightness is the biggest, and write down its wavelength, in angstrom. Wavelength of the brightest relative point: 4463.5 angstrom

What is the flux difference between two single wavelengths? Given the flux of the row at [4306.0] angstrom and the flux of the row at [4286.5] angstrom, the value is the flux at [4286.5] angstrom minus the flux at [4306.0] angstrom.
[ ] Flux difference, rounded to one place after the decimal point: 1.0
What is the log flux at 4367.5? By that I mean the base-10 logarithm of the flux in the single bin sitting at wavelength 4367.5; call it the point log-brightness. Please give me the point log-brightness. 1.27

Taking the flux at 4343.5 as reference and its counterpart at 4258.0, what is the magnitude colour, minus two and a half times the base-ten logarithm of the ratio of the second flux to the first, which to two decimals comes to -0.24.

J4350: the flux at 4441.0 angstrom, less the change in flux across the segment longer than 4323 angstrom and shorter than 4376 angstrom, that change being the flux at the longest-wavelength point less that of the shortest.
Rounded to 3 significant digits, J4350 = 14.8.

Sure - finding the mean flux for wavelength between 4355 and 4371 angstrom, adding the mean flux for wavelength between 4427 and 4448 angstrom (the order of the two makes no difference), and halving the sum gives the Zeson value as 16.7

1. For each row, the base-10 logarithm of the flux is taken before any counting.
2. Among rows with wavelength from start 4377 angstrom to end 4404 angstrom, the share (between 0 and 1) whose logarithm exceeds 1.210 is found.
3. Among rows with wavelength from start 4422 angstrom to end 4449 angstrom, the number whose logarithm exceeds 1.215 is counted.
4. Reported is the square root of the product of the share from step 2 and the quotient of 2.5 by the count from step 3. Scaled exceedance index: 0.577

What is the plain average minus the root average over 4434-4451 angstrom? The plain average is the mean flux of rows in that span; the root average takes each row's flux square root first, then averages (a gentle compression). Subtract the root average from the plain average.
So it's 12.0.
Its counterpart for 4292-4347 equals 11.2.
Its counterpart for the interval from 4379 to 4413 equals 12.4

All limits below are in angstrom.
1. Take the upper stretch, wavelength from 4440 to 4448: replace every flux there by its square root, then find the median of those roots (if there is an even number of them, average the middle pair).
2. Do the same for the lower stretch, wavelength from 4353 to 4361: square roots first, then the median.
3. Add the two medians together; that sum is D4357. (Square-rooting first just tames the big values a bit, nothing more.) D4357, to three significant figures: 7.76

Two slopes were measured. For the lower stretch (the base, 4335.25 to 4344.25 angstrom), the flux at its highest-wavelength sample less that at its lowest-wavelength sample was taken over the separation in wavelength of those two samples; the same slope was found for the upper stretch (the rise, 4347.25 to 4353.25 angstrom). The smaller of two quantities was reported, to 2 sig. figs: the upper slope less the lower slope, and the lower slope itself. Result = -0.11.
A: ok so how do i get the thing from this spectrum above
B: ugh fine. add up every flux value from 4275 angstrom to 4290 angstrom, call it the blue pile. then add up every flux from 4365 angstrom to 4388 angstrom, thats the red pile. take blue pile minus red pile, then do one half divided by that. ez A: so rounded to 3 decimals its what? -0.006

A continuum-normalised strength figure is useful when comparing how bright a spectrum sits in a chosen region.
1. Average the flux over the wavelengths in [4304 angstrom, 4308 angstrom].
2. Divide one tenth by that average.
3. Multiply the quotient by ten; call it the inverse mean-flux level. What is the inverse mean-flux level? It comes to 0.0654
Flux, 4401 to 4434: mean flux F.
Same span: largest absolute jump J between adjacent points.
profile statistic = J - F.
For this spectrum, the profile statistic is -15.8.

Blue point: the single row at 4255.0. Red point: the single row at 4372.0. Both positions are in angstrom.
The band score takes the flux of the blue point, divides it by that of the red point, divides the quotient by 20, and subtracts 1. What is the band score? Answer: -0.952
